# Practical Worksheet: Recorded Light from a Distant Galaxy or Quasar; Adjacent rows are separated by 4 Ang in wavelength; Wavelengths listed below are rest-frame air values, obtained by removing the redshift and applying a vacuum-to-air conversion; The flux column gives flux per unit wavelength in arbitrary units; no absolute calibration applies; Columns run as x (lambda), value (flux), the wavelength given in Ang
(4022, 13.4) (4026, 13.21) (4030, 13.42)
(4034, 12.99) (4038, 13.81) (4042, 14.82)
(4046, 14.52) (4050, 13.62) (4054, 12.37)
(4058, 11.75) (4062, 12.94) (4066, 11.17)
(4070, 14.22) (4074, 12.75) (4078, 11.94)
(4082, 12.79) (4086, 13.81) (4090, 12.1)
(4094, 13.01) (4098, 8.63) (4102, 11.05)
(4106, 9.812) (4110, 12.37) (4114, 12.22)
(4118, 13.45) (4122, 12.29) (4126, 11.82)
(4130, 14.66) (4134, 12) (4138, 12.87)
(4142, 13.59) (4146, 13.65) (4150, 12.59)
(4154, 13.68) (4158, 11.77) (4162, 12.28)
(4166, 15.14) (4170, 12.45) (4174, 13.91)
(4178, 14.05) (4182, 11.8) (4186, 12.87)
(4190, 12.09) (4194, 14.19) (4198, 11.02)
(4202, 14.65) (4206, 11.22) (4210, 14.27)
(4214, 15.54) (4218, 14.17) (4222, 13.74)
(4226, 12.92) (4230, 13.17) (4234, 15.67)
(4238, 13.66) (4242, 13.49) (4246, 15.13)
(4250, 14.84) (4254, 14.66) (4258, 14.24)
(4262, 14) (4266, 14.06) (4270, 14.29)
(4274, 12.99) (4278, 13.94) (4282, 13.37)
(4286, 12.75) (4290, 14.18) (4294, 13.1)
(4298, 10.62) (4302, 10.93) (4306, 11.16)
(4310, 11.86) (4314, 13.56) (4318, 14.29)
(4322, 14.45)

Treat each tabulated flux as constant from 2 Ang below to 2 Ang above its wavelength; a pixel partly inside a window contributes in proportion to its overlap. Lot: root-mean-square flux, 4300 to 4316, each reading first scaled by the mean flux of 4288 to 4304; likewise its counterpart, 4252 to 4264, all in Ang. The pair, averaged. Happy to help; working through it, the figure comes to 1.074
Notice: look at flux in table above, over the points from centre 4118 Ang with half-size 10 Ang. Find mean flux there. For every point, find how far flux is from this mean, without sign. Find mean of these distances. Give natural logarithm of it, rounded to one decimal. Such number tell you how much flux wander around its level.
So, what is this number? -0.9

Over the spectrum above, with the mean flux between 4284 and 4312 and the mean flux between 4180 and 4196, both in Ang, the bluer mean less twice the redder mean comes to -11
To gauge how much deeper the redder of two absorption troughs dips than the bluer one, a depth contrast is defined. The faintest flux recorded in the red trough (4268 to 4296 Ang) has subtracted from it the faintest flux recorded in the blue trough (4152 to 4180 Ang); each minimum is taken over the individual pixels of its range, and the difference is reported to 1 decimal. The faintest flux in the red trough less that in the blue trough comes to 1.0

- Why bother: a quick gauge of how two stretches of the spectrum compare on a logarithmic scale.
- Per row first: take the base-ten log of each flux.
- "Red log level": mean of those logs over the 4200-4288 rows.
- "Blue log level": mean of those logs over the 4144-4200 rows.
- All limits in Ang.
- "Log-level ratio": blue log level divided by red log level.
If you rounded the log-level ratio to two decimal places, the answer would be 0.97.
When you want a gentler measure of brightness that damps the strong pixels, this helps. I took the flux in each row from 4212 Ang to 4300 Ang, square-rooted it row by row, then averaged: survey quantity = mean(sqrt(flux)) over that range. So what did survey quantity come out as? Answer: 3.72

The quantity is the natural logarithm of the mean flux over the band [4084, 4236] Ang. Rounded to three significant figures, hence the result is 2.56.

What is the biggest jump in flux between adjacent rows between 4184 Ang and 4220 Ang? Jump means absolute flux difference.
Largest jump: 3.6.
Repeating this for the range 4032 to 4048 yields 1.0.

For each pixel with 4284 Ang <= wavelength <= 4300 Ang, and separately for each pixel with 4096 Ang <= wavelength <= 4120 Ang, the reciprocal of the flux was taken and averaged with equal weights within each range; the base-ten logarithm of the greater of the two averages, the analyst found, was -1.04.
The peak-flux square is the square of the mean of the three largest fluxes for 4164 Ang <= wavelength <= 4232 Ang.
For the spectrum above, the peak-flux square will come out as 228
